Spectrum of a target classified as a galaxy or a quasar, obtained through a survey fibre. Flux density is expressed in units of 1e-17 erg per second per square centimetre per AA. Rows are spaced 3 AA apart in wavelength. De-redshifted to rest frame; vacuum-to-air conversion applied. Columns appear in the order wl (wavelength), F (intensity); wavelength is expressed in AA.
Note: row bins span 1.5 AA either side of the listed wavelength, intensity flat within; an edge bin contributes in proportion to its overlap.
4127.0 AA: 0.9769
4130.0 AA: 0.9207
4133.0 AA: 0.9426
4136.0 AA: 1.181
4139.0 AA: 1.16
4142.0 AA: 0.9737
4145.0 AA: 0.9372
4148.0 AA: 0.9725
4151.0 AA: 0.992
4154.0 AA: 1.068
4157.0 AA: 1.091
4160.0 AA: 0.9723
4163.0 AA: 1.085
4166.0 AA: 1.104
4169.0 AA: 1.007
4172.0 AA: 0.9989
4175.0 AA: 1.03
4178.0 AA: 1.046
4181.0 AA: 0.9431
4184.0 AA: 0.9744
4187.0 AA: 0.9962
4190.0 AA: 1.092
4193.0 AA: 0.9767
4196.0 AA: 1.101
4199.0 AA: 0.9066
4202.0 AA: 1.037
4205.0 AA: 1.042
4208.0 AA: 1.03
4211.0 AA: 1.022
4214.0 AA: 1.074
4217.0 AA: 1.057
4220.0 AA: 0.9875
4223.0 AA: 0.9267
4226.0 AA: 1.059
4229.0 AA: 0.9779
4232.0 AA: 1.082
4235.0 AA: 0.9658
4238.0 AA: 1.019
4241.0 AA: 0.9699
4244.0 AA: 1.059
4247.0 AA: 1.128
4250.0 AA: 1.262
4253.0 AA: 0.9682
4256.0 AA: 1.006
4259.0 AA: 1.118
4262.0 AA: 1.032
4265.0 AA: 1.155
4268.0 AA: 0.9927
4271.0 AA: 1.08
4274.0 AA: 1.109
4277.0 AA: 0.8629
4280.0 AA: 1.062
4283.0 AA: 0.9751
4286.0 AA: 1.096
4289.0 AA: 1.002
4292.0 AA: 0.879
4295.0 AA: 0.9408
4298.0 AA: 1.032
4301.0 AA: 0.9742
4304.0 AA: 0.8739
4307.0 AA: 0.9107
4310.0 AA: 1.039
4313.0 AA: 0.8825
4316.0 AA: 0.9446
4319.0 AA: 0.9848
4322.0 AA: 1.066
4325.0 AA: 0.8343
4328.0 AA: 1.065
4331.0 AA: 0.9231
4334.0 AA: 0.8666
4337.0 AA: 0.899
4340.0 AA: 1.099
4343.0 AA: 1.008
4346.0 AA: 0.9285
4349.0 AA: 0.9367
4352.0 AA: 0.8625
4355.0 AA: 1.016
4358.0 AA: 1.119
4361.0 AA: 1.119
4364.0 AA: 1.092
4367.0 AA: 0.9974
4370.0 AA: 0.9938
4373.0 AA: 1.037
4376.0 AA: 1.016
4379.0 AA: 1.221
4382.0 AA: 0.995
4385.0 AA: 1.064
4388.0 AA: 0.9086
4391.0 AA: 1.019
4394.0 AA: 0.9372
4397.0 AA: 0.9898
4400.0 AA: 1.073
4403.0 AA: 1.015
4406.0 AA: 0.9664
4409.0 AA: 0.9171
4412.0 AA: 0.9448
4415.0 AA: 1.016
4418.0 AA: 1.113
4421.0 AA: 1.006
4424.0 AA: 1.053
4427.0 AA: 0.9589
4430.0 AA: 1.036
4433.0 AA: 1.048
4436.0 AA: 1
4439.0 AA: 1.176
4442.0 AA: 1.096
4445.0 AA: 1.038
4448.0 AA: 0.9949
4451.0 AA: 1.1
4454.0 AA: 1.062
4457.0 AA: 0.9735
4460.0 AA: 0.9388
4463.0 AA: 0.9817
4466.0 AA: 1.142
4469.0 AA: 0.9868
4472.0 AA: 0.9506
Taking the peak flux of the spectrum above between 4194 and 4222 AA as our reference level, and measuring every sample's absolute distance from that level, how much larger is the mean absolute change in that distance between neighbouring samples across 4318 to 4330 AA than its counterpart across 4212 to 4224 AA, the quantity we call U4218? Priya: 0.13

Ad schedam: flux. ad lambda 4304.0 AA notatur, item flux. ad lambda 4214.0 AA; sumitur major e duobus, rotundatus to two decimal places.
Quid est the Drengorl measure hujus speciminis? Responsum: 1.07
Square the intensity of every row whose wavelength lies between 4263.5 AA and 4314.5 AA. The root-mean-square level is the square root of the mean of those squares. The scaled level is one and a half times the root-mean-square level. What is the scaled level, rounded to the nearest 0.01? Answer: 1.49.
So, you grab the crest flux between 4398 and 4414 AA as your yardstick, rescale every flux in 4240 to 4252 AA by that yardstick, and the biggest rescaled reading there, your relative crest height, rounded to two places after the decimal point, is 1.18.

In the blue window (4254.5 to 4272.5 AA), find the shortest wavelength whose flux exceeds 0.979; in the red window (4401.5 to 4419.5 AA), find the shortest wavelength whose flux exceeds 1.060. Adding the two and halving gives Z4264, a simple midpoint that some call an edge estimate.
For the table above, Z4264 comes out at 4337.0 AA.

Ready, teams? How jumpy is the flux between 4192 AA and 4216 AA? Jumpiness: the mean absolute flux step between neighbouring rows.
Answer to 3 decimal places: 0.075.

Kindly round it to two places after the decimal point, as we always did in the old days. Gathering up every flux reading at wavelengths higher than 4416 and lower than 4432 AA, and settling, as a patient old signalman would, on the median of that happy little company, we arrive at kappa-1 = 1.04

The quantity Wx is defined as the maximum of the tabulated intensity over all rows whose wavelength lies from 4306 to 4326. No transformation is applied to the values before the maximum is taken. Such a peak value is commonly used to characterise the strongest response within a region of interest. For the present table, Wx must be 1.066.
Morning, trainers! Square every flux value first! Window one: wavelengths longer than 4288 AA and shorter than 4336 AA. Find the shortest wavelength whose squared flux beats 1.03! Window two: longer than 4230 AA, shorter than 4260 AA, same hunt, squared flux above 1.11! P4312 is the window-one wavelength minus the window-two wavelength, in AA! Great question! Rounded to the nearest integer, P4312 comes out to 66 AA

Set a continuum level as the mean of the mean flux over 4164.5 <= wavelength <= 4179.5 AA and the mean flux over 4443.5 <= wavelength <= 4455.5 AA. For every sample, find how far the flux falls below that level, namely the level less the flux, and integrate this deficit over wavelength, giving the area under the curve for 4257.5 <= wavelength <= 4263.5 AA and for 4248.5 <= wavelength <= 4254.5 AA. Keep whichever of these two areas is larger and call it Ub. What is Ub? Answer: -0.2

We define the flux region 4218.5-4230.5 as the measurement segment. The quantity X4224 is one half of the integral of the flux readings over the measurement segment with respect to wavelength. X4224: 5.93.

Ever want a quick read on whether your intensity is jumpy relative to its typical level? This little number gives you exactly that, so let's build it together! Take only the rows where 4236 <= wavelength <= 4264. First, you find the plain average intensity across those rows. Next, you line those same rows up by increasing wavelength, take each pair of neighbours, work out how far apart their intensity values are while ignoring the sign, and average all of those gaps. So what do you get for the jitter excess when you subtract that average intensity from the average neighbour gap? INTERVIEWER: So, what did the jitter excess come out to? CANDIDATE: -0.954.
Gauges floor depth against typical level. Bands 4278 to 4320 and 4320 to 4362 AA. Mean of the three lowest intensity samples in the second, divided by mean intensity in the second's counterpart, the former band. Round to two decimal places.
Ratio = 0.88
